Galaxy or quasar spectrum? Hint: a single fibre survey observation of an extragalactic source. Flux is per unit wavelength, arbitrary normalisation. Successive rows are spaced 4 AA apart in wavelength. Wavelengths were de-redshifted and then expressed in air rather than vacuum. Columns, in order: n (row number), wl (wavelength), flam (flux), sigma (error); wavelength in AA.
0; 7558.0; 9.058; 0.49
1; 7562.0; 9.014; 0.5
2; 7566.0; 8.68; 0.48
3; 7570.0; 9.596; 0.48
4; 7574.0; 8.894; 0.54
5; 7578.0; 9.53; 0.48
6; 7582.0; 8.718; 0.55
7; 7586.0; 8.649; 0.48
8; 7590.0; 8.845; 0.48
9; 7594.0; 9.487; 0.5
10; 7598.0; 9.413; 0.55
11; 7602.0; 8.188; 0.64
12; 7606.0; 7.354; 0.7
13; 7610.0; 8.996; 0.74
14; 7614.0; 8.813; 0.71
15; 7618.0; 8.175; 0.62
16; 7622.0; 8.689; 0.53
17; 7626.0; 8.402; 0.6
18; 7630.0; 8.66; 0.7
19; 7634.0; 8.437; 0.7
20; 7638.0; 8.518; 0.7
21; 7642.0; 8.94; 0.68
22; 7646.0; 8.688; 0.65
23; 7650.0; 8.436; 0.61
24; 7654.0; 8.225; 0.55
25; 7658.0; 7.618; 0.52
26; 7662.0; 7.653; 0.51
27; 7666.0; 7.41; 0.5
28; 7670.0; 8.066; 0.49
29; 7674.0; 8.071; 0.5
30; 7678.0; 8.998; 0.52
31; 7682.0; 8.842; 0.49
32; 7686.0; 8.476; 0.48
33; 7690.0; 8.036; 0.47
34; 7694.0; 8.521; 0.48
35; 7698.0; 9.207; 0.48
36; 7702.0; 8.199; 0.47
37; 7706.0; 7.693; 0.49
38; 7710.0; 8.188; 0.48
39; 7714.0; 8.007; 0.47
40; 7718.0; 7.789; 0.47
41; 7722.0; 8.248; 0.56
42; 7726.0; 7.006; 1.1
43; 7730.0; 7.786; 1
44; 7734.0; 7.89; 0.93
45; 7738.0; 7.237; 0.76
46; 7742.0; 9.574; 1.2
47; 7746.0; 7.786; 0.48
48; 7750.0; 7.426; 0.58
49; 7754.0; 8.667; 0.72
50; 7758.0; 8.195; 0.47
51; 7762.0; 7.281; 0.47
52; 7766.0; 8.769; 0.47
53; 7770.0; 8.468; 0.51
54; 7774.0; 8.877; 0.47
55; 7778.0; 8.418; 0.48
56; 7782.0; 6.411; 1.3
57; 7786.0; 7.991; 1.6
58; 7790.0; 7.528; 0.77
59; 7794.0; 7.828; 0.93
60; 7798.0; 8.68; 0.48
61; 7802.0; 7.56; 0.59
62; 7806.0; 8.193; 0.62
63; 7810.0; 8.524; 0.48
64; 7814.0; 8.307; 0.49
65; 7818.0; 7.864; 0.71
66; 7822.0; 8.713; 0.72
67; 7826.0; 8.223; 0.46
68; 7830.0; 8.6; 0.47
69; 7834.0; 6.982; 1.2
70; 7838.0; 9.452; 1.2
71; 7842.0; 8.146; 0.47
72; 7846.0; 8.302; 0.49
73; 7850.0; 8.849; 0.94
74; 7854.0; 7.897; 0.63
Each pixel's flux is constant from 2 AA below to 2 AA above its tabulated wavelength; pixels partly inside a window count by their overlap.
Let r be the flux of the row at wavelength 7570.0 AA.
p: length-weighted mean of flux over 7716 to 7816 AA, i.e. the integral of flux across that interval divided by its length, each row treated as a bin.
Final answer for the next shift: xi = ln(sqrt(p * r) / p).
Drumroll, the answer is 0.090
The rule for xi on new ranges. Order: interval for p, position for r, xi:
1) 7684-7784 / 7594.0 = 0.080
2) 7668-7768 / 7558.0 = 0.052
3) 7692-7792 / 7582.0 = 0.040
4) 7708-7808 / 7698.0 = 0.071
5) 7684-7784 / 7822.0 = 0.037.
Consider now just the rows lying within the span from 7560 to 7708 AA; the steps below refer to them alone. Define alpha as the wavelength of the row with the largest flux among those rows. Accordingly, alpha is 7570.0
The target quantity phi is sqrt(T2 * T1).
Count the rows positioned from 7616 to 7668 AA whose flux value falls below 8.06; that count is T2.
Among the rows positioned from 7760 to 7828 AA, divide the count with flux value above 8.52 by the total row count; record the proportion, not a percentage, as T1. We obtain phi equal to 0.9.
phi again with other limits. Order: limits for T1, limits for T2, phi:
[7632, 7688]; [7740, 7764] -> 0.9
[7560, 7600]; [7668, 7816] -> 4.0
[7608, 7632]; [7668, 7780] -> 2.7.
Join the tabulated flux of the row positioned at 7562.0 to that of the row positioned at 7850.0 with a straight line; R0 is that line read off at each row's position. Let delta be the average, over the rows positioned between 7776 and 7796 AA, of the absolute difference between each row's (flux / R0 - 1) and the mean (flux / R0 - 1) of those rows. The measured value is 0.060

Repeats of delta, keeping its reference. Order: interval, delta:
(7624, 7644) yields 0.019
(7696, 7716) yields 0.042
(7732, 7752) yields 0.071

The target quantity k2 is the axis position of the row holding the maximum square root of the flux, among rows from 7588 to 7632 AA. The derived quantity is 7594.0 AA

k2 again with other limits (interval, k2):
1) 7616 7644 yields 7642.0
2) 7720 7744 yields 7742.0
